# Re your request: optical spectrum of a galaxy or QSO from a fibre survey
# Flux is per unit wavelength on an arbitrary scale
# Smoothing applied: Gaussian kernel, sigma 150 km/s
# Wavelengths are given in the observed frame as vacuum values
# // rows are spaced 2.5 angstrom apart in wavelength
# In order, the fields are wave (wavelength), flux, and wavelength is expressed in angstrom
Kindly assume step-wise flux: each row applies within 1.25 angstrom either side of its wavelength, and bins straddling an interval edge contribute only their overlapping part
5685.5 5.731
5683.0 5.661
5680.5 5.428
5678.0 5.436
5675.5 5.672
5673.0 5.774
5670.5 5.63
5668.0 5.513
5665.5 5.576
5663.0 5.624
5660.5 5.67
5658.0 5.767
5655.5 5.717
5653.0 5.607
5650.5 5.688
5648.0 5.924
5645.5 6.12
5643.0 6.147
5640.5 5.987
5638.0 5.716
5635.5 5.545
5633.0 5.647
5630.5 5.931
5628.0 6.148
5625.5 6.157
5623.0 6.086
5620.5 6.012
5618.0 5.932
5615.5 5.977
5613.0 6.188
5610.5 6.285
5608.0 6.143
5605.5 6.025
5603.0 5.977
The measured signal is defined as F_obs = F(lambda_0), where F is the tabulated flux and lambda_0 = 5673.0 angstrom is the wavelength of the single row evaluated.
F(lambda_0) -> 5.774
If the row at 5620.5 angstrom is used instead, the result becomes 6.012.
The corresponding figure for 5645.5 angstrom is 6.12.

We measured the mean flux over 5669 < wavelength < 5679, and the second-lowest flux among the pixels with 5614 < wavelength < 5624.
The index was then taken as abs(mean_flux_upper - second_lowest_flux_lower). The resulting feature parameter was 0.35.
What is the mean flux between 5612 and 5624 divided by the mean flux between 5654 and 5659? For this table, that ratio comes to 1.05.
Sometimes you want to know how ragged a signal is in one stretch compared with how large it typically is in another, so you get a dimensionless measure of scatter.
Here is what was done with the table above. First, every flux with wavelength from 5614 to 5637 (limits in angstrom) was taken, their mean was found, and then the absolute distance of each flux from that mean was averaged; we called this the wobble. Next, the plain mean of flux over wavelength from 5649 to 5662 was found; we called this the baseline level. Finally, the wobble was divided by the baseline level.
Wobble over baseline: 0.027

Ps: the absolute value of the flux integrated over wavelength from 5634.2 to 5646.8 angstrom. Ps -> 74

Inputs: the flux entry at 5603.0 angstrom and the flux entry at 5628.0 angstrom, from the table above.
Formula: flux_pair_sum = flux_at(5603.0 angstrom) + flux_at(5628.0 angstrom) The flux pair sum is 12.1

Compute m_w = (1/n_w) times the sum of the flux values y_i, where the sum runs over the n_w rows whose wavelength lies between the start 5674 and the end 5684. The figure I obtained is 5.55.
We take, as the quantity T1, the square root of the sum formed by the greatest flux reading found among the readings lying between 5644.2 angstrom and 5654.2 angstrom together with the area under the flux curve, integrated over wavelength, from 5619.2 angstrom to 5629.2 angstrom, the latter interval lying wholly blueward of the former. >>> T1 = 8.19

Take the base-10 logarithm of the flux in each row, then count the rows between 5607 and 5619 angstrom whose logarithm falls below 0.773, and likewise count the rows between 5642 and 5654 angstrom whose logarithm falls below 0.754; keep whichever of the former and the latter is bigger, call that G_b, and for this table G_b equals 1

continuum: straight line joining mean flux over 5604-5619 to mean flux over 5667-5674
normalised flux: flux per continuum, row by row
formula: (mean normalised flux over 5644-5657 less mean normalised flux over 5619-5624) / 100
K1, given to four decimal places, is 0.0000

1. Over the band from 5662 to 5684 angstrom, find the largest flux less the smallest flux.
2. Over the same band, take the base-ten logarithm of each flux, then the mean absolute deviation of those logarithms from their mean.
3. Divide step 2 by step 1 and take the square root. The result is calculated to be 0.1430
